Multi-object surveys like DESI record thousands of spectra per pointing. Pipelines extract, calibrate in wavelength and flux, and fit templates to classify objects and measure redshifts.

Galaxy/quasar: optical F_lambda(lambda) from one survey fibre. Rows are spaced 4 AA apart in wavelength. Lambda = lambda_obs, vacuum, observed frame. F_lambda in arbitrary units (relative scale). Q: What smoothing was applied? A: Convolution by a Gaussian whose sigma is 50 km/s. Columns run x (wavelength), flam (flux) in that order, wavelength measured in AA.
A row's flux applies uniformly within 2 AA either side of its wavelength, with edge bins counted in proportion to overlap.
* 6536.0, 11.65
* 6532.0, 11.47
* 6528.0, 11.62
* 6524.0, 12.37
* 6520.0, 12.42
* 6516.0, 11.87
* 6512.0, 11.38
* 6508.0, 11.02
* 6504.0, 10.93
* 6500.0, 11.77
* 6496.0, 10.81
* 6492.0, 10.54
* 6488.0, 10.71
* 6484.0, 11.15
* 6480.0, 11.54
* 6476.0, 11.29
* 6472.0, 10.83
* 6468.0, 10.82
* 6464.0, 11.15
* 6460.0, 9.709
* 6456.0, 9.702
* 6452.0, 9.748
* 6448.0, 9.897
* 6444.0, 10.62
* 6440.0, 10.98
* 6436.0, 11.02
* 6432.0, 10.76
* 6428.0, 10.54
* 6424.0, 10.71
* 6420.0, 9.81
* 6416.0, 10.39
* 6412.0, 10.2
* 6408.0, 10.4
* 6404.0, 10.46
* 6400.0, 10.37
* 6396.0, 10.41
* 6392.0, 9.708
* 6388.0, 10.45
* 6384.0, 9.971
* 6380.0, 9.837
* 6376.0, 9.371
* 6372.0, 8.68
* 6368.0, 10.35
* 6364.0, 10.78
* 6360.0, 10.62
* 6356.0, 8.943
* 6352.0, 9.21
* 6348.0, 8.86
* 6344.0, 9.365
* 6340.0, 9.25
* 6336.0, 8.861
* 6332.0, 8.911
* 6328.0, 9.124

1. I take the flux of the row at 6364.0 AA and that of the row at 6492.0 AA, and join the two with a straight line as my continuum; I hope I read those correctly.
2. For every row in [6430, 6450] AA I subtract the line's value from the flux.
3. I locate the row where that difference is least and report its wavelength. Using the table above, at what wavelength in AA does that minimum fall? 6448.0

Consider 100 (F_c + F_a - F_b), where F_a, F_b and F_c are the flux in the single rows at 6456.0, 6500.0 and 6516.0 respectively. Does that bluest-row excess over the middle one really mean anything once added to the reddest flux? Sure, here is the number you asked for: 980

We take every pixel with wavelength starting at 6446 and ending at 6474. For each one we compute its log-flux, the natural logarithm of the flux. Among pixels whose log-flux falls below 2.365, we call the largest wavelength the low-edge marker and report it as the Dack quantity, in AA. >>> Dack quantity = 6460.0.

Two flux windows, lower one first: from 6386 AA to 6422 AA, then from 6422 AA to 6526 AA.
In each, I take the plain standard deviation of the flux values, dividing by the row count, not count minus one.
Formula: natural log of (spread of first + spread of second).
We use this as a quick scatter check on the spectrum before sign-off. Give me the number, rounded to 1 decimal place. 0.0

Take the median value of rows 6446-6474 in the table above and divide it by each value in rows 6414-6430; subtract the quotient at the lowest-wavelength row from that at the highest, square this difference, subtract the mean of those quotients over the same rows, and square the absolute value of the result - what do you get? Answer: 0.91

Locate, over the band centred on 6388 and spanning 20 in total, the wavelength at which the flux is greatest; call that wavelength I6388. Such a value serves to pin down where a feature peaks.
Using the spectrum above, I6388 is 6388.0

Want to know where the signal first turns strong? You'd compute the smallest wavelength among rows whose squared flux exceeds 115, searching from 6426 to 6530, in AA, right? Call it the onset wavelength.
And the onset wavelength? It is 6432.0 AA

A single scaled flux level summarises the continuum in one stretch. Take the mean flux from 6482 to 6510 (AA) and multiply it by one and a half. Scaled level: 16.5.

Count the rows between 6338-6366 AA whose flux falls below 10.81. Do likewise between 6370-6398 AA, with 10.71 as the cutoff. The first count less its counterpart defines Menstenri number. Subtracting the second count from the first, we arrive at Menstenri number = 0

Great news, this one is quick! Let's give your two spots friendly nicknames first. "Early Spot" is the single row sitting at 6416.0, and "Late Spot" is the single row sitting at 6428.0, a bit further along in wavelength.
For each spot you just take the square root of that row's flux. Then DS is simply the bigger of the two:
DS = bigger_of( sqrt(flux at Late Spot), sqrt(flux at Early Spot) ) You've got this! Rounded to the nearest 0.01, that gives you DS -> 3.25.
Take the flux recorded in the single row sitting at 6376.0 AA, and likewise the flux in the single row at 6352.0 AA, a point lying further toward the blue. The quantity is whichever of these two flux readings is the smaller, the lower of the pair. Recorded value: 9.2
